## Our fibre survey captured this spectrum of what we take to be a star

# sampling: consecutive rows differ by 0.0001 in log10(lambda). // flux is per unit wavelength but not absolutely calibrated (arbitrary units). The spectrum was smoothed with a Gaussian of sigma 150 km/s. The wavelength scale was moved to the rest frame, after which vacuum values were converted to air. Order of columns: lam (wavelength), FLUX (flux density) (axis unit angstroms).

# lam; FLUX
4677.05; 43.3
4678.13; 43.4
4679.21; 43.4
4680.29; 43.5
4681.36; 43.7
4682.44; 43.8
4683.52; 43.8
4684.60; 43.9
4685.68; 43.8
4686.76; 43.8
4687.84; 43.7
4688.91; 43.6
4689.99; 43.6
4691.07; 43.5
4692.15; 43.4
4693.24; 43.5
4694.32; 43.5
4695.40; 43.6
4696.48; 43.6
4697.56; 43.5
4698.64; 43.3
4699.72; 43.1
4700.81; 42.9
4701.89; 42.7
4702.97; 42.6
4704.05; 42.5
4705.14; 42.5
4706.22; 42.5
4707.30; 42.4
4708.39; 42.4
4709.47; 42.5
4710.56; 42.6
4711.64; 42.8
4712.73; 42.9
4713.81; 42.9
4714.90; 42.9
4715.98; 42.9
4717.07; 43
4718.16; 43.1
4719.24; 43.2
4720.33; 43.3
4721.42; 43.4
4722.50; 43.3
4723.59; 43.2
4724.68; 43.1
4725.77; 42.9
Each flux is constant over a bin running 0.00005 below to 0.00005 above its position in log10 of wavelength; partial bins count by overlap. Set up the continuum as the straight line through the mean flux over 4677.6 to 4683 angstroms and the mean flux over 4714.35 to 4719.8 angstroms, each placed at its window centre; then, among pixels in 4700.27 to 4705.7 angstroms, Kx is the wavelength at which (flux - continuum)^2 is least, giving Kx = 4700.81 angstroms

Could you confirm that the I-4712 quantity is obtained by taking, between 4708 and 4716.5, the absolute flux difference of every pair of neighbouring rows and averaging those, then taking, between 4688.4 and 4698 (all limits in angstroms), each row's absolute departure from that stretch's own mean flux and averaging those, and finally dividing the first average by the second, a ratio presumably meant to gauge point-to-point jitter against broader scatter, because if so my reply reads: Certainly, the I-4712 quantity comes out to 1.2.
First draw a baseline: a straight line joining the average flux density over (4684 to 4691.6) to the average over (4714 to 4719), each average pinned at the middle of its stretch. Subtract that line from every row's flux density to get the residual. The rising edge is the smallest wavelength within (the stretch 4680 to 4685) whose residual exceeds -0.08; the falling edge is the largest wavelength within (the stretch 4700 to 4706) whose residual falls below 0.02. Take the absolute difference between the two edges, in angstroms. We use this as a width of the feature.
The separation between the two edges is 22.7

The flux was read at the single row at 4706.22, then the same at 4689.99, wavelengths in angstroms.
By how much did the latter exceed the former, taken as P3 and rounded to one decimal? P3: 1.1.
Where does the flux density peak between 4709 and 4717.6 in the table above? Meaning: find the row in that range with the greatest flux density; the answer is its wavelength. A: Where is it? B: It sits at 4717.07 angstroms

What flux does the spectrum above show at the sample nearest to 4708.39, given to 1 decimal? 42.4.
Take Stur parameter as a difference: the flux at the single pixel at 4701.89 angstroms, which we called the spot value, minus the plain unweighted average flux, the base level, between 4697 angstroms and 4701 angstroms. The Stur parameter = -0.5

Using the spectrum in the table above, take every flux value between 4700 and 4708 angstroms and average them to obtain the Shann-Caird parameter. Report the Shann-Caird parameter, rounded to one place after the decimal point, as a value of 42.6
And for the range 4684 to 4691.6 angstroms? 43.7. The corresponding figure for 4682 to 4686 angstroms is 43.8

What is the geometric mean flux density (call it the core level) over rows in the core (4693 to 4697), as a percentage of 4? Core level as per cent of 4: 1089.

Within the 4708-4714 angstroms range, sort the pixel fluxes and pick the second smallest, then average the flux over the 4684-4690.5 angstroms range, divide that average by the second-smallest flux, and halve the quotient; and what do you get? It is 0.515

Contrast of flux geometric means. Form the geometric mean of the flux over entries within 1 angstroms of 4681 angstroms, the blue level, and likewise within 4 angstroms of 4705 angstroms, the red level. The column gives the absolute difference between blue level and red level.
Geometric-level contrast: 1.1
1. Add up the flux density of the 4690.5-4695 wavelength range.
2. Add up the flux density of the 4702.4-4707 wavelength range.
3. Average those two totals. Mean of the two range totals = 172.0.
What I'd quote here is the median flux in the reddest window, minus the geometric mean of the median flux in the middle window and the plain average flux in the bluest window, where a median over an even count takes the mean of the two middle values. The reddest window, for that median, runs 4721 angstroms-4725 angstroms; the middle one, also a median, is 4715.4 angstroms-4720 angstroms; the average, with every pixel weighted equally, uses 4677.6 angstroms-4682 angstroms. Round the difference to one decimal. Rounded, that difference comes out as 0.0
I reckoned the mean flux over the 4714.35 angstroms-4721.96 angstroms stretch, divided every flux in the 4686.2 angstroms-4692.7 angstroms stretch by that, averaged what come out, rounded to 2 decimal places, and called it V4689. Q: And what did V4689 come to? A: 1.01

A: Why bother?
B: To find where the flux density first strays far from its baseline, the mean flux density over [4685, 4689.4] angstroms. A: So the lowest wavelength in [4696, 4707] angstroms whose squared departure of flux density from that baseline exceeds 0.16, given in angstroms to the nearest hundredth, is 4698.64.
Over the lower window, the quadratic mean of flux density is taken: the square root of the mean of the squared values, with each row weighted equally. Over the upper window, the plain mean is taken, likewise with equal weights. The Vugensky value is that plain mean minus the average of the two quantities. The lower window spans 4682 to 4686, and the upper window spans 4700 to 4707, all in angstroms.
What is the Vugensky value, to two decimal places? -0.60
